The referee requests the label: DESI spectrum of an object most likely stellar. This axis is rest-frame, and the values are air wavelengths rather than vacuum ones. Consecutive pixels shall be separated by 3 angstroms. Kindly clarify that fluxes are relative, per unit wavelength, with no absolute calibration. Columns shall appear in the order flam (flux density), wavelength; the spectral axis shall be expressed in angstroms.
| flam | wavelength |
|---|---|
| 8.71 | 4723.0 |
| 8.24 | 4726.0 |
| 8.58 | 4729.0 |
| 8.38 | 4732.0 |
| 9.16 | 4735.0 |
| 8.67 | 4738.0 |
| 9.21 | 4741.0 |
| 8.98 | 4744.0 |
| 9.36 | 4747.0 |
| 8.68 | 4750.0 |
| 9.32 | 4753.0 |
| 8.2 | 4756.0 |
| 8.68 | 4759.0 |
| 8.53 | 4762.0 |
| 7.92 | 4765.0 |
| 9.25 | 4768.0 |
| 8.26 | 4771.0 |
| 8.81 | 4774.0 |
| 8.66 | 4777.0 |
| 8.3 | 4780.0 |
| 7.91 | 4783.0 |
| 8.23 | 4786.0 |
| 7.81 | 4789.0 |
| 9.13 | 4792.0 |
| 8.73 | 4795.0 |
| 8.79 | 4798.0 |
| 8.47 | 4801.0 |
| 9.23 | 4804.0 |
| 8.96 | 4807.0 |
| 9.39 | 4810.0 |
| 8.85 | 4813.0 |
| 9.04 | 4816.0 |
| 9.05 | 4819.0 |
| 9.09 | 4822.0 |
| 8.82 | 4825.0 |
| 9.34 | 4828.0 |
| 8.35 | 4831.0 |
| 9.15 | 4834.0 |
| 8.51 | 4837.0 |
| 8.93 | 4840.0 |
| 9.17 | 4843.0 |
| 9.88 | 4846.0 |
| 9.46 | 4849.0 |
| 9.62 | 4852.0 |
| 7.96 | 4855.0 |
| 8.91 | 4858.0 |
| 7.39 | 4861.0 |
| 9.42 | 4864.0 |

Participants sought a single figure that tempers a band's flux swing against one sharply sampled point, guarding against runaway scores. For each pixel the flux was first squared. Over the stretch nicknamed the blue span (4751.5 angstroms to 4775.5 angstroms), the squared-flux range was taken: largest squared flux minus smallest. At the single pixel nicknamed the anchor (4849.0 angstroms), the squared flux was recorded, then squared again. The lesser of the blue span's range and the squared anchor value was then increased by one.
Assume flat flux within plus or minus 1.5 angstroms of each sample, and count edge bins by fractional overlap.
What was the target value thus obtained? 25.1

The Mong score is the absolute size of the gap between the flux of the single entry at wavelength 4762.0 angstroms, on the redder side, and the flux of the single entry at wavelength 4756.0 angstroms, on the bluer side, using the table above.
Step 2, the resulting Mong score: 0.33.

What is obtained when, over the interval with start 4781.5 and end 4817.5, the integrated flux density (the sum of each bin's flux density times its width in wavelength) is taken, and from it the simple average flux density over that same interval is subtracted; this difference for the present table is 305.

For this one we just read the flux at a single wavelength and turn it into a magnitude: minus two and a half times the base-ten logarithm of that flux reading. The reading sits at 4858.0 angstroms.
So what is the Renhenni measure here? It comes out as -2.37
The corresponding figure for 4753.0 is -2.42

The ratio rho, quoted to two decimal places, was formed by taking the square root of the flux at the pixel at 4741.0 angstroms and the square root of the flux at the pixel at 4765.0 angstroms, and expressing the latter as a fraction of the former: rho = 0.93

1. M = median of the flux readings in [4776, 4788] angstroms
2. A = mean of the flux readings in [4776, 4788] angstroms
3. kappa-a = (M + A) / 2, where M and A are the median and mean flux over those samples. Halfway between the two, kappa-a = 8.3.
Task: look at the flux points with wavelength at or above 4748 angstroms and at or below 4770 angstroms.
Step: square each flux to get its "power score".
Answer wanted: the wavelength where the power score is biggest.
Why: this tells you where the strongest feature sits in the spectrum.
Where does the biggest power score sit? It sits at 4753.0 angstroms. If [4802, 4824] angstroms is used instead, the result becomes 4810.0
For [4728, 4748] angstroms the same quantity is 4747.0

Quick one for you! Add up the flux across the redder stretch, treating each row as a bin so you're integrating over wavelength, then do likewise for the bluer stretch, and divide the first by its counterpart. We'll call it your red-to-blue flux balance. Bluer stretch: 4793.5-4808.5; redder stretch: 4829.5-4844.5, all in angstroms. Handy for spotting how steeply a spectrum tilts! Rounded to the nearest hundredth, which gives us 1.00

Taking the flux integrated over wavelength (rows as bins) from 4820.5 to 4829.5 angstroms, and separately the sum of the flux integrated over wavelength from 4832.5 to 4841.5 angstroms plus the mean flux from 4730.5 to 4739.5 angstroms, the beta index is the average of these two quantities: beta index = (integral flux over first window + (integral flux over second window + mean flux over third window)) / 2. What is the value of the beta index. 85.1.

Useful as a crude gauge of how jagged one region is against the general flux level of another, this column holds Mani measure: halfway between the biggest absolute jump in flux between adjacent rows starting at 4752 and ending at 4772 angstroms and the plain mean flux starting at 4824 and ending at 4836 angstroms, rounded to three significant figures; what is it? 5.12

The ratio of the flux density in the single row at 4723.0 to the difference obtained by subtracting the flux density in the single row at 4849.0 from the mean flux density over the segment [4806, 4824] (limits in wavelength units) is -22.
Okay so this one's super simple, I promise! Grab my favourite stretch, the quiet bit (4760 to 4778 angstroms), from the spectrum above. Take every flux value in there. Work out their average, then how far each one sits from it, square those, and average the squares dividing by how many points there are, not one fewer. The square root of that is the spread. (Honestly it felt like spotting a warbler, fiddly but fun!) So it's 0.418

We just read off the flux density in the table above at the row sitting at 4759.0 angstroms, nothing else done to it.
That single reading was 8.68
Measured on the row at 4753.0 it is 9.32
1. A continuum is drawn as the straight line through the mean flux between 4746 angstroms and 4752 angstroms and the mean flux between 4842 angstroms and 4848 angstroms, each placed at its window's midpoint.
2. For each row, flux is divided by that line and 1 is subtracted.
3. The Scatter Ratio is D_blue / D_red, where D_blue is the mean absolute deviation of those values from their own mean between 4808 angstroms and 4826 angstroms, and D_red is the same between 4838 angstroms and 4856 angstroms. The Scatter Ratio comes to 0.3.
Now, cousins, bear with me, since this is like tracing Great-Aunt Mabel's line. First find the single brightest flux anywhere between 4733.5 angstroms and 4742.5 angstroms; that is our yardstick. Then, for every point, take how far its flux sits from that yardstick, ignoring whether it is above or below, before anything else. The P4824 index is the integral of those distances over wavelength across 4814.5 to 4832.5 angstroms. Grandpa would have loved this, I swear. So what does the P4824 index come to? 5.5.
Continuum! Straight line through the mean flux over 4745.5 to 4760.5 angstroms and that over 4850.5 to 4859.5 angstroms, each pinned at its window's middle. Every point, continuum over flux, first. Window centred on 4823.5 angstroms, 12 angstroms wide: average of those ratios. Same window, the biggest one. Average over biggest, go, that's 0.972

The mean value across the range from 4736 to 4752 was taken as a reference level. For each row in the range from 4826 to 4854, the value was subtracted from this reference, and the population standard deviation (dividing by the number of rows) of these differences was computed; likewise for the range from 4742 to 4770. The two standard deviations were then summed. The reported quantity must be 0.946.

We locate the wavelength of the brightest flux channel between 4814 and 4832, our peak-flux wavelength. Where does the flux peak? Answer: 4828.0 angstroms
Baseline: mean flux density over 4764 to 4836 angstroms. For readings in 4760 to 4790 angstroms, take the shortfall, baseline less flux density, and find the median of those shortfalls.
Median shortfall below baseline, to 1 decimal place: 0.5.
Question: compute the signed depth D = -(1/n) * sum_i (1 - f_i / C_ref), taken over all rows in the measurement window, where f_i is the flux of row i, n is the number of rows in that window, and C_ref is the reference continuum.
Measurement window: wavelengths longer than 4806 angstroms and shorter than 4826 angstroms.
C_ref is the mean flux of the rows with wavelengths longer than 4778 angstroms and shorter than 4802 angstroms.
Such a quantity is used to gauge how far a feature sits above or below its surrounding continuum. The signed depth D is 0.072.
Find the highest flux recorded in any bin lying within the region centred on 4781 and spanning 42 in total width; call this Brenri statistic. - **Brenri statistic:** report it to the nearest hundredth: 9.25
